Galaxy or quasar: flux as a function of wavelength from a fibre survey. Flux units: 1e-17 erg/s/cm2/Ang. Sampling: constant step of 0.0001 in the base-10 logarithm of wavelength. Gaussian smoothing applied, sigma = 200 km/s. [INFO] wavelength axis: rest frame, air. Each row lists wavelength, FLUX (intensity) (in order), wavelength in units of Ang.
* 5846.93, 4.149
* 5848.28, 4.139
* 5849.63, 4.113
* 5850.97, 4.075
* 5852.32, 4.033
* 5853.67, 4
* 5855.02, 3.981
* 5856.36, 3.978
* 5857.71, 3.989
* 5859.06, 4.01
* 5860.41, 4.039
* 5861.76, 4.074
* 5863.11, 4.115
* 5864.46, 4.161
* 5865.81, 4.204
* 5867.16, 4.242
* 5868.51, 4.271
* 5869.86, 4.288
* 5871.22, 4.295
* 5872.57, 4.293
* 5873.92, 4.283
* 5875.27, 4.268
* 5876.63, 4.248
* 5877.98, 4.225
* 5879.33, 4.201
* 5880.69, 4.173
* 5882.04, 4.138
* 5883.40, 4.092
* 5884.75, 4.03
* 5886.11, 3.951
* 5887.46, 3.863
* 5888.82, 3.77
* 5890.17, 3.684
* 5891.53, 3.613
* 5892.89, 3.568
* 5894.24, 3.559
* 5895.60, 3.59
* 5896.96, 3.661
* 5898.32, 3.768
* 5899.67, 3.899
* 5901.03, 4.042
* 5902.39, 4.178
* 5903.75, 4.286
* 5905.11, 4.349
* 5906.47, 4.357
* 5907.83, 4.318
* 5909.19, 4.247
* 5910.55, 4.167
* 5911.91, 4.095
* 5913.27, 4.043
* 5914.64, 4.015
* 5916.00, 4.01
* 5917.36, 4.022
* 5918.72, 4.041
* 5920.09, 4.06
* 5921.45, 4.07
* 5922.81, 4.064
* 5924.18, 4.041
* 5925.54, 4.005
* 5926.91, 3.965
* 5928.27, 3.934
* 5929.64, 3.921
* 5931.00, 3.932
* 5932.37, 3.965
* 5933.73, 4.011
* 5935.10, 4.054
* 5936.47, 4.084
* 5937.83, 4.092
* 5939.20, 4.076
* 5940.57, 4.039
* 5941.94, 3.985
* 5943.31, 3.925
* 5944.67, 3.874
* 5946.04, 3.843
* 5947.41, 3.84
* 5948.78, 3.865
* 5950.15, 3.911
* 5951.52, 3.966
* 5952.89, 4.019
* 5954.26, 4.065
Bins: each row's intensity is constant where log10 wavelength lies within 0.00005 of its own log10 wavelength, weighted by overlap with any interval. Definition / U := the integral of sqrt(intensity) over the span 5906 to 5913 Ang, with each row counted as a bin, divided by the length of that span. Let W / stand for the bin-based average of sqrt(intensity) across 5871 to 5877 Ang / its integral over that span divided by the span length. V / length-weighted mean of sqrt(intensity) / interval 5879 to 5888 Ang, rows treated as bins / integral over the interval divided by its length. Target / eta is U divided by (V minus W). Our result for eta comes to -38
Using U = 2.06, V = 2.01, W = 2.07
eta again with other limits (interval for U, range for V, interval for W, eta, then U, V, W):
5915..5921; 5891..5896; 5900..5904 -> -15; 2.01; 1.89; 2.03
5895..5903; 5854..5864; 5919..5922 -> -378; 1.96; 2.01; 2.01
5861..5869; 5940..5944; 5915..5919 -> -181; 2.04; 2.00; 2.01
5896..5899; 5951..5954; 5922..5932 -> 266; 1.93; 2.00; 1.99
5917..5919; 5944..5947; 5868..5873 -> -19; 2.01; 1.96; 2.07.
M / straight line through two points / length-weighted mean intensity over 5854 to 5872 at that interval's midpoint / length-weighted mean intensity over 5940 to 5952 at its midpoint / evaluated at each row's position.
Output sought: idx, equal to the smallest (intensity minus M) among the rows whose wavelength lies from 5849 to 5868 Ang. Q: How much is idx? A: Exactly -0.16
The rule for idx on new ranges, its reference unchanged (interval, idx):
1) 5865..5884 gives 0.02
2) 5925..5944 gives -0.04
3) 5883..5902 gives -0.49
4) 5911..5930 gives -0.04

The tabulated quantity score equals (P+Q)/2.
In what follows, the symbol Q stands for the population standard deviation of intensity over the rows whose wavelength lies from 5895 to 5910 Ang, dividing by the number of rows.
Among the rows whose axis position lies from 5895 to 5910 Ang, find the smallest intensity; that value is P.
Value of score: 1.93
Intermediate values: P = 3.59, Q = 0.275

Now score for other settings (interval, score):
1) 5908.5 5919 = 2.04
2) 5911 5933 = 1.99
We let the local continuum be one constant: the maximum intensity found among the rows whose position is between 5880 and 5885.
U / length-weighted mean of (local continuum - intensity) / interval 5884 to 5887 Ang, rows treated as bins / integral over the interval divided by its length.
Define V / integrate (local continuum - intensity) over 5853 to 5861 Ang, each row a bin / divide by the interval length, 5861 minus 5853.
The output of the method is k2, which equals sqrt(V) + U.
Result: 0.61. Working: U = 0.189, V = 0.174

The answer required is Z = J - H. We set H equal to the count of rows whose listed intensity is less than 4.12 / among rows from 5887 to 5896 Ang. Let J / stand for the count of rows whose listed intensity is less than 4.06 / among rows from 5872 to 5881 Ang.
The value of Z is -7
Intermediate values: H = 7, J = 0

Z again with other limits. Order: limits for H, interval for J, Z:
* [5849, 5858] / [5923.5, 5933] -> 0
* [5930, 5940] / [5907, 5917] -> -4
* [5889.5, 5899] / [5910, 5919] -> -2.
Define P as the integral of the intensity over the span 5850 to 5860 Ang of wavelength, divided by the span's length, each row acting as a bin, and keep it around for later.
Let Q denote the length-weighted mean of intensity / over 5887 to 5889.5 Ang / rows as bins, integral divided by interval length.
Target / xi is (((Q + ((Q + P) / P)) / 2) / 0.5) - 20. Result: -14.2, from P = 4.02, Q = 3.81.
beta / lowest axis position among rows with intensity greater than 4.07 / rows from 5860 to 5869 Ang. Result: 5861.76 Ang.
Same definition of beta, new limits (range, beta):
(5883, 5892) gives 5883.40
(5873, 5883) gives 5873.92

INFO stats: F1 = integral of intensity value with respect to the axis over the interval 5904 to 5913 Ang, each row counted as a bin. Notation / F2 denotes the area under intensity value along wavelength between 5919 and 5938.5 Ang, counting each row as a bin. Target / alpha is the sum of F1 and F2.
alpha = 117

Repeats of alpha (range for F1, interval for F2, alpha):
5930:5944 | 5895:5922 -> 166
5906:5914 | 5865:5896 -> 159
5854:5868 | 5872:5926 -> 275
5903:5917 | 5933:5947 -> 115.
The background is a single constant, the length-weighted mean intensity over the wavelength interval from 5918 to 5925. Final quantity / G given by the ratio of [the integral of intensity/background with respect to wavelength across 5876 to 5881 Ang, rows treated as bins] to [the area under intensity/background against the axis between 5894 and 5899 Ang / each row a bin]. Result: 1.15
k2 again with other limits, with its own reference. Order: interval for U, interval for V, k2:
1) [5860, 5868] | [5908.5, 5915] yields 0.26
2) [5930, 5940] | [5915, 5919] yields 0.53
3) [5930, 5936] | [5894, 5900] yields 0.88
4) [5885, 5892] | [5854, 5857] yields 0.81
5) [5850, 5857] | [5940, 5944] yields 0.59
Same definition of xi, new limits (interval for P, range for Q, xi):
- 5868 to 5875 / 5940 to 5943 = -14.1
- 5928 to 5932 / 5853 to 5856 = -14.0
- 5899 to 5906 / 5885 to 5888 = -14.1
